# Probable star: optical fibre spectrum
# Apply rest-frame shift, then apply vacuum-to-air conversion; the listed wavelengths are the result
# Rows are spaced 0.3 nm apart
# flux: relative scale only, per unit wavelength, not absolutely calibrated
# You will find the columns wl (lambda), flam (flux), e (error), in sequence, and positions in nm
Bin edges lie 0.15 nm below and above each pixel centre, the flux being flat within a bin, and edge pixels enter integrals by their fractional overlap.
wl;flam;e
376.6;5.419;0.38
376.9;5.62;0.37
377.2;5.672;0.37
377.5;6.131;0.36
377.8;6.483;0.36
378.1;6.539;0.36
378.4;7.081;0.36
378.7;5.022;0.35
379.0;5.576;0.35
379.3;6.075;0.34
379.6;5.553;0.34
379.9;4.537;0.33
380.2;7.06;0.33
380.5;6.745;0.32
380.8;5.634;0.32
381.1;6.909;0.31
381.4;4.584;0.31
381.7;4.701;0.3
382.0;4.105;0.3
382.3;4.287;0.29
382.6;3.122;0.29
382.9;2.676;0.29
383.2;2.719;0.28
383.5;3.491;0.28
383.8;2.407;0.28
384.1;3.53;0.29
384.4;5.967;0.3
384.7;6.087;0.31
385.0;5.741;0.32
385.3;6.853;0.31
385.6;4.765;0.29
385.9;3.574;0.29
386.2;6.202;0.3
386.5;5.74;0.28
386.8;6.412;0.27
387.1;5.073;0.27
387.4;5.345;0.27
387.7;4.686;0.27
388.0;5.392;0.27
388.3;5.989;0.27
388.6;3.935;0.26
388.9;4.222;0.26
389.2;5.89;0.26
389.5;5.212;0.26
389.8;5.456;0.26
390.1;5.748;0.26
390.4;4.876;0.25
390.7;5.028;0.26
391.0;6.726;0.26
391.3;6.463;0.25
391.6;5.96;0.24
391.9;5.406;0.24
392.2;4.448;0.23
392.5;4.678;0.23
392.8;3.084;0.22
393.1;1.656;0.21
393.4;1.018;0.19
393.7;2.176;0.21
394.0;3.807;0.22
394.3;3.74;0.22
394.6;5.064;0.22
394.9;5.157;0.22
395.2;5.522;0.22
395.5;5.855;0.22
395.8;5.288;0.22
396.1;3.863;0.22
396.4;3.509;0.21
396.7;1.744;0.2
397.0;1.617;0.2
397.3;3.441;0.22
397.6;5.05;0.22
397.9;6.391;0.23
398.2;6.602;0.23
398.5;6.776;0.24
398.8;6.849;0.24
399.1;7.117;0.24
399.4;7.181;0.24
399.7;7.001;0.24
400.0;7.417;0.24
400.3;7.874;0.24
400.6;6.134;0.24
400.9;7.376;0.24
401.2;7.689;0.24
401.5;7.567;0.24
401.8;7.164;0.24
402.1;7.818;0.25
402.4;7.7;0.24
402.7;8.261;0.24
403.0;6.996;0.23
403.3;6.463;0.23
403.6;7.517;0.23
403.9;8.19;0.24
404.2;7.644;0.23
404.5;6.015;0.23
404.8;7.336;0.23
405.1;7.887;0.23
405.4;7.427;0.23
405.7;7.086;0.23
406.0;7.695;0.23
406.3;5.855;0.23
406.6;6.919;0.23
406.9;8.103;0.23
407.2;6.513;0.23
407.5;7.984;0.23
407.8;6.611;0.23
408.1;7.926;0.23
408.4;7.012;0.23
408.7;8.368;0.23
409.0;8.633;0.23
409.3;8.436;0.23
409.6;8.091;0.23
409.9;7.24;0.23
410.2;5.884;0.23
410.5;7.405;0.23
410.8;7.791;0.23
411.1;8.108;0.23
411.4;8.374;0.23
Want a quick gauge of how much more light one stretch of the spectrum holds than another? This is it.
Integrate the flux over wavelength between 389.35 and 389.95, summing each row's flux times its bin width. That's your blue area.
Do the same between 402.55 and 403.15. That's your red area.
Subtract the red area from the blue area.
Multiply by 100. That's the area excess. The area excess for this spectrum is -138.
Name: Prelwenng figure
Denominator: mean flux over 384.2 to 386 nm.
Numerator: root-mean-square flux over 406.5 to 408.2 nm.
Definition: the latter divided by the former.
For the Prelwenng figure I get 1.34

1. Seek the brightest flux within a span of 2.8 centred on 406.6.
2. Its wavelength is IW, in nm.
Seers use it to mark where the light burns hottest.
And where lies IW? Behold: 406.9 nm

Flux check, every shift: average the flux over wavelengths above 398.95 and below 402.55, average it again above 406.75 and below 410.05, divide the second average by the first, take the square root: 1.03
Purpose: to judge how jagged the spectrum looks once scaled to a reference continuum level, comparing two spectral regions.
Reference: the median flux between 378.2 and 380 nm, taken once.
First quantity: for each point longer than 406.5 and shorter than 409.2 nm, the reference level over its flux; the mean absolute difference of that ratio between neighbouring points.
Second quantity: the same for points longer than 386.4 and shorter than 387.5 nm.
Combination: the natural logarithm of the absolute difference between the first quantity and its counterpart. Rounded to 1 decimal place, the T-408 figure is -4.8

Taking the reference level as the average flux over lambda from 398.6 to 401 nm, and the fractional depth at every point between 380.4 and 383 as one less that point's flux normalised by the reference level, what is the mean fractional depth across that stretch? 0.33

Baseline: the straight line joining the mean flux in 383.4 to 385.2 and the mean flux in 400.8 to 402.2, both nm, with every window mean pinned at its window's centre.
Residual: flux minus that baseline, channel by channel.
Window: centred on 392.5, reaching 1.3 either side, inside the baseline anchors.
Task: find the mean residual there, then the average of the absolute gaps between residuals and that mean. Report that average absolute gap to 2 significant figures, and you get 1.8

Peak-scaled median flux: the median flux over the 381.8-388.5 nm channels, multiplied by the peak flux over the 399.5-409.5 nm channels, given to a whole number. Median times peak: 42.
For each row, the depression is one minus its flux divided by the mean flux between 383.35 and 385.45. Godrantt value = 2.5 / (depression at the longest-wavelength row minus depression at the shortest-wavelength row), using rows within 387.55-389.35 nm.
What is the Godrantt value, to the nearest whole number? -10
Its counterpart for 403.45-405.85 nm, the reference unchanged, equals 28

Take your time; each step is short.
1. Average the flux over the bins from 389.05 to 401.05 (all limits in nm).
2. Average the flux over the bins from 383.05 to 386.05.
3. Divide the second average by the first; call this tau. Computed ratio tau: 0.9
